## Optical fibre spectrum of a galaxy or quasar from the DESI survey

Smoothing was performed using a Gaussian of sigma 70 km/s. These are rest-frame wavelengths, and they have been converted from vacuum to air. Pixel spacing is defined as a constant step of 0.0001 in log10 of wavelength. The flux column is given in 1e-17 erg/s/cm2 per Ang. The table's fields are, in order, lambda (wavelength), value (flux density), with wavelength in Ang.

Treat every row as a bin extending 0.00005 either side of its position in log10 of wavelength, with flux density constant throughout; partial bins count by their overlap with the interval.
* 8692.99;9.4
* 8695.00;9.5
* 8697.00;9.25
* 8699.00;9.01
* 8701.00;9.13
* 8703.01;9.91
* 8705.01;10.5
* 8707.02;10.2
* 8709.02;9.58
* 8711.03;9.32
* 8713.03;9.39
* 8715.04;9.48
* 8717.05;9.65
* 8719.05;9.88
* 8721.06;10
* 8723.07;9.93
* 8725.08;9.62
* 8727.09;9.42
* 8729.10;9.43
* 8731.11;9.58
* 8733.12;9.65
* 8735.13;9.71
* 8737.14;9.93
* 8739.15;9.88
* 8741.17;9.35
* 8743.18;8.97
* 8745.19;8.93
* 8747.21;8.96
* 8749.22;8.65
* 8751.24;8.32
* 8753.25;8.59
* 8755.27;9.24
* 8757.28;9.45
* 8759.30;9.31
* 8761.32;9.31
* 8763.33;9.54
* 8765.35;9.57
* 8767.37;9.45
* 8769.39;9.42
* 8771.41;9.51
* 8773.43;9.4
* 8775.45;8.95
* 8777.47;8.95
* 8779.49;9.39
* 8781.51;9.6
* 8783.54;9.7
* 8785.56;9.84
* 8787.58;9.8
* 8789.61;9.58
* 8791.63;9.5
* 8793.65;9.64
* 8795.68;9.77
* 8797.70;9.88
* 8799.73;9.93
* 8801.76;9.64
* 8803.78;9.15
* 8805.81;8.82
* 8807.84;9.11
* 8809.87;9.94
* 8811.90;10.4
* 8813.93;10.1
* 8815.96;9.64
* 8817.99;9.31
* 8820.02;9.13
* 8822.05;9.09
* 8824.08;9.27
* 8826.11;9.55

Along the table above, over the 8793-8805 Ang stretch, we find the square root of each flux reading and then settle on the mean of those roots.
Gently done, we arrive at 3.11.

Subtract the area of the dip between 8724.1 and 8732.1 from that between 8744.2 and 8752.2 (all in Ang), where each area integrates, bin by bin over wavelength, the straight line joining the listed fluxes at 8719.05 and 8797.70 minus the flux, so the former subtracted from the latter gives 6.4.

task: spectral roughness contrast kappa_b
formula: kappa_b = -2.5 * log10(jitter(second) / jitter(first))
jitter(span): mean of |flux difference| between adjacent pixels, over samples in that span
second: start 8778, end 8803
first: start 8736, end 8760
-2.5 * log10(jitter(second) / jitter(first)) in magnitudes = 0.7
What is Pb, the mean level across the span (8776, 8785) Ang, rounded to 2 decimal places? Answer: 9.41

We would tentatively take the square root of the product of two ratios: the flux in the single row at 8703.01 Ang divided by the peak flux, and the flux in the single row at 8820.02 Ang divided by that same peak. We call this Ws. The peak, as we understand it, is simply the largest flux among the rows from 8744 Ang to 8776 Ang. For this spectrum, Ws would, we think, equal 0.99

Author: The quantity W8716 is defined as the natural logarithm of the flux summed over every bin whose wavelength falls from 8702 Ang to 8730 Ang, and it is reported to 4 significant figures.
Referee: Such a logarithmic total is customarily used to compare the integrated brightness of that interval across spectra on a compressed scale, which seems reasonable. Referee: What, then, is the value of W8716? 4.915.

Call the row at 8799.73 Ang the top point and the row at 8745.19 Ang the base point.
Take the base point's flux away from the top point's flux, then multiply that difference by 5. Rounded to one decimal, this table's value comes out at 5.0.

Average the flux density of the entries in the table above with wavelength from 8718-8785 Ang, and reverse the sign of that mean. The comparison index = -9.38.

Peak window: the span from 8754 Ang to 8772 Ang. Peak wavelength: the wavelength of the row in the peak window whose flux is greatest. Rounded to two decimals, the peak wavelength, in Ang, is 8765.35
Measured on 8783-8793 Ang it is 8785.56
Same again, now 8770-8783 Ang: 8781.51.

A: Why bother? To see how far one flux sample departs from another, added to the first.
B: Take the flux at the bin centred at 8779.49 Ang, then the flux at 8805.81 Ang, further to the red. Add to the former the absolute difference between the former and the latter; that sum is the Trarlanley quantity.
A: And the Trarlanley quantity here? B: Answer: 10.0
